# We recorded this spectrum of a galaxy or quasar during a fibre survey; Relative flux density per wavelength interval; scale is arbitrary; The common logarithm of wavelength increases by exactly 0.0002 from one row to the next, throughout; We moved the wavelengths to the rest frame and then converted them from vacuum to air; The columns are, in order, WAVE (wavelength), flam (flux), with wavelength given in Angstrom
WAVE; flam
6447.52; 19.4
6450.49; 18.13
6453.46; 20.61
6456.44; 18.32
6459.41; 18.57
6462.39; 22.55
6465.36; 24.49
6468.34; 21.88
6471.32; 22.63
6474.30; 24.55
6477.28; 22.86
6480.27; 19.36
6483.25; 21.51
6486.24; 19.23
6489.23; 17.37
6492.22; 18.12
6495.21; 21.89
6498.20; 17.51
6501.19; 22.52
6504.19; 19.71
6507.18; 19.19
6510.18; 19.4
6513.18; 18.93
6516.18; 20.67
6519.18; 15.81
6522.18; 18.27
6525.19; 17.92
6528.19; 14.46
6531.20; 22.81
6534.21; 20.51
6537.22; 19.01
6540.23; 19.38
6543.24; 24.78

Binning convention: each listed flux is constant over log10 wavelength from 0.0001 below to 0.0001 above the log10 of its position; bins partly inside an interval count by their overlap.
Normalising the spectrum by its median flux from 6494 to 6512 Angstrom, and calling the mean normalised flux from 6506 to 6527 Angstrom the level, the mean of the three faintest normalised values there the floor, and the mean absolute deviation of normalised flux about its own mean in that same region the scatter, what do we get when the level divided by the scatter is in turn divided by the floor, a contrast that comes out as 19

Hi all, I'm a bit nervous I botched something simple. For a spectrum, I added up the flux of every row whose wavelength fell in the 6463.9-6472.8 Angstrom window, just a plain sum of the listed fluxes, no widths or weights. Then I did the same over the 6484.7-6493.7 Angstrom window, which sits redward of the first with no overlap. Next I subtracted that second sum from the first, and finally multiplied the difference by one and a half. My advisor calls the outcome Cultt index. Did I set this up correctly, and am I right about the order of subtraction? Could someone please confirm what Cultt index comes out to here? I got 21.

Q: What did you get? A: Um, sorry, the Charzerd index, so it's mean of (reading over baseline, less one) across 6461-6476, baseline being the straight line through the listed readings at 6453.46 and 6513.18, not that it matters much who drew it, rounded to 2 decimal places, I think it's 0.15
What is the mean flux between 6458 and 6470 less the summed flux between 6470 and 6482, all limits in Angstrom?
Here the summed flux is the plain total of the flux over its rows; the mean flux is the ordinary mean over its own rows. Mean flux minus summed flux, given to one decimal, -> -67.5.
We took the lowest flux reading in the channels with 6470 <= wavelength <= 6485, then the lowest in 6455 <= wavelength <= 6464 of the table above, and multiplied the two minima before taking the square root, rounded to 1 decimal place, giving 18.8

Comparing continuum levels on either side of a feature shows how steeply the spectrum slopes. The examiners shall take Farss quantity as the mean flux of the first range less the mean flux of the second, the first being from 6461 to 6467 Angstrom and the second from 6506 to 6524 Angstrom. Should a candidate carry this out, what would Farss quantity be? 4.8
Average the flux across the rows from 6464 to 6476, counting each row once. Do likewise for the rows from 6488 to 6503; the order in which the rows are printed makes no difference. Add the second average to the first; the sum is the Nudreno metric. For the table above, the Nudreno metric 42.9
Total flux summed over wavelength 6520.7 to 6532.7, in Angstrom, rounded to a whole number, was 73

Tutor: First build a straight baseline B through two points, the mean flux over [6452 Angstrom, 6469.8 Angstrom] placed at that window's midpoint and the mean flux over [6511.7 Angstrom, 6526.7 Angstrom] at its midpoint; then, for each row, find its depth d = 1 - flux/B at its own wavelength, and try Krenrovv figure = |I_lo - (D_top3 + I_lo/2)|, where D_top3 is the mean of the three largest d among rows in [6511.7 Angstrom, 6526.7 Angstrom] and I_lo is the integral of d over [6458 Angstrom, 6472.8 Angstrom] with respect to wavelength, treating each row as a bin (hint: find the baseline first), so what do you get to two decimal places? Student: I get 0.47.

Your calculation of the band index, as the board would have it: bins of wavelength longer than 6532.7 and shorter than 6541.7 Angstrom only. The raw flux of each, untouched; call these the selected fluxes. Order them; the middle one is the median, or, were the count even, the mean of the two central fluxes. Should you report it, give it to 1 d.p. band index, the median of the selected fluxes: 19.4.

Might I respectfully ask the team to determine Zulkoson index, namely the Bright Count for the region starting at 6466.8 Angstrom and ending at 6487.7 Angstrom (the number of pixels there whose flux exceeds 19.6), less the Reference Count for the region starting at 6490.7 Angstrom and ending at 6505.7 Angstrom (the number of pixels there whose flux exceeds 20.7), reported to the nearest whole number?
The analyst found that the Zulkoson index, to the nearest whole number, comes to 3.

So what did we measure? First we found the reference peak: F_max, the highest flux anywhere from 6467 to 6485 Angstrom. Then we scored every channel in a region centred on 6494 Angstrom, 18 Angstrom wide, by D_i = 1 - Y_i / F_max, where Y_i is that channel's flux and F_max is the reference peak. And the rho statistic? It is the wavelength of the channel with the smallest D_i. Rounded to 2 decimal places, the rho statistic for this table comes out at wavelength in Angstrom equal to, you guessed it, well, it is 6501.19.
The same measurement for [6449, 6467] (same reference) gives 6465.36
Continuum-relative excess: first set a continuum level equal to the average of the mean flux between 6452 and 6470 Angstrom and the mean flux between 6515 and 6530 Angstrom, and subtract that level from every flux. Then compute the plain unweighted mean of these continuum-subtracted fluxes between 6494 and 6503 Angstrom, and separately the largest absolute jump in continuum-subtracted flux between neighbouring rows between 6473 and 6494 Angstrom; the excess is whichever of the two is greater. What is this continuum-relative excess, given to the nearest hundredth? 3.50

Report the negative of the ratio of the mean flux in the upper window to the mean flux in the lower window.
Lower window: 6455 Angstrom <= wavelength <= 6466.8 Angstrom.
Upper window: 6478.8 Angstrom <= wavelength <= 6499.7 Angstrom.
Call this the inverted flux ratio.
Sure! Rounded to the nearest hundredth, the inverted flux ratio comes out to -0.92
